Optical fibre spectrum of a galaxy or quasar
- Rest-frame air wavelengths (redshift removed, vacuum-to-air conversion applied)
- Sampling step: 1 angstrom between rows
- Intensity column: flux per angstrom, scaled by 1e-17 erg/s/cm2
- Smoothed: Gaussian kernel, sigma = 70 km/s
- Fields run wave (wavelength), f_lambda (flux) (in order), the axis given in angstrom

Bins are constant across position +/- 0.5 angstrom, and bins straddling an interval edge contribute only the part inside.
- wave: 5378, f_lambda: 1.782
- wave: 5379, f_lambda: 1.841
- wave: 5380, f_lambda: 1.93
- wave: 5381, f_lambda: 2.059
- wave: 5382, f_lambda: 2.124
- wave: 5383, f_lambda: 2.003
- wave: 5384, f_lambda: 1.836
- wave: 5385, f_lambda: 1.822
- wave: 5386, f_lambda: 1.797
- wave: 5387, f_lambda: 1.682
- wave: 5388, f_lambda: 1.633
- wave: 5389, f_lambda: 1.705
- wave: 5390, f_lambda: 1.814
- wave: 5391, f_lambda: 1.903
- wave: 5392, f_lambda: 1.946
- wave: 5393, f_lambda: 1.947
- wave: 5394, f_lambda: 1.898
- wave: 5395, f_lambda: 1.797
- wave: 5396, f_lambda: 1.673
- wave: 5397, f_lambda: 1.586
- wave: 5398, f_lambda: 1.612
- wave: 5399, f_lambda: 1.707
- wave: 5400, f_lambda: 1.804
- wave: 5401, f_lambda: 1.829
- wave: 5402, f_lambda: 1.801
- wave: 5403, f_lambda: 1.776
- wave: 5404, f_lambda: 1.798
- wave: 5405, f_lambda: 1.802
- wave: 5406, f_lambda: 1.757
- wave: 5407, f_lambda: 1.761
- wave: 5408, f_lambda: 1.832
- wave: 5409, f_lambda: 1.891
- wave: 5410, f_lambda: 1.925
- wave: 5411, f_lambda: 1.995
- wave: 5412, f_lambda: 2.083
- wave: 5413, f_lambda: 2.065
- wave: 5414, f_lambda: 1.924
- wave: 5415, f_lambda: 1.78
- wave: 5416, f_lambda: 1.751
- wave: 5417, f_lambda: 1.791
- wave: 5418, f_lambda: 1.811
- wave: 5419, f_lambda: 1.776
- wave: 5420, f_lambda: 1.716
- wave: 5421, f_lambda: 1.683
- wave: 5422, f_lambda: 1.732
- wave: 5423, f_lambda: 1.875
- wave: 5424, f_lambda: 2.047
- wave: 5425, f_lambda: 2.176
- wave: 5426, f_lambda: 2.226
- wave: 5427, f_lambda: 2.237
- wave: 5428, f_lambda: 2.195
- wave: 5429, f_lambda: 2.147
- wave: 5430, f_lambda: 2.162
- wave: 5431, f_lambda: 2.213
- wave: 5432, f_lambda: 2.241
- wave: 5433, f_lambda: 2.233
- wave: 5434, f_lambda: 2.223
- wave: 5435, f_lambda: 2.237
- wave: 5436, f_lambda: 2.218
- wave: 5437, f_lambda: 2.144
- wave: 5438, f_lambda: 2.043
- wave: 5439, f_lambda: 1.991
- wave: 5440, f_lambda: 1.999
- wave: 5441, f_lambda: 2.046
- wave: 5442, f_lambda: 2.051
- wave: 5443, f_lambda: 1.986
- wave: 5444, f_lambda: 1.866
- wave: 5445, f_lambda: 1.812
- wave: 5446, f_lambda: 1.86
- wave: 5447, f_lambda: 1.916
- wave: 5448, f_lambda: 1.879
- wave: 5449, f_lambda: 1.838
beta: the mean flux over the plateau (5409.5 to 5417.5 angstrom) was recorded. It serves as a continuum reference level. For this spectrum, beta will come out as 1.91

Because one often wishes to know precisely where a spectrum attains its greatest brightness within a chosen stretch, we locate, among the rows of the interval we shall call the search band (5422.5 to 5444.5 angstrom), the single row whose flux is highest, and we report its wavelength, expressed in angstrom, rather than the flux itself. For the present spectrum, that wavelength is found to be 5432 angstrom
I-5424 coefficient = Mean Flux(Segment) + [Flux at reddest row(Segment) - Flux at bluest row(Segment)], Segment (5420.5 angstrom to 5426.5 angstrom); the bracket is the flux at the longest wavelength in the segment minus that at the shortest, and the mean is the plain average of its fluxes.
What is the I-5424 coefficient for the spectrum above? 2.50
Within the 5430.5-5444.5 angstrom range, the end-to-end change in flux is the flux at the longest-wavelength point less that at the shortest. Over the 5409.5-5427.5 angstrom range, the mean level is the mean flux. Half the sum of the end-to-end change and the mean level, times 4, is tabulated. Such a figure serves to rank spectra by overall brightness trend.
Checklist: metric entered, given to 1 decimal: 3.1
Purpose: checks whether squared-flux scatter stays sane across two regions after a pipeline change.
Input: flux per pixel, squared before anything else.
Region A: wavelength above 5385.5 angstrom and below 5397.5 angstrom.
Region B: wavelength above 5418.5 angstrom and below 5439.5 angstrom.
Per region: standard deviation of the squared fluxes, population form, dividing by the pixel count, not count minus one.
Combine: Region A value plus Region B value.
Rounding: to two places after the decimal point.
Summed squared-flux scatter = 1.18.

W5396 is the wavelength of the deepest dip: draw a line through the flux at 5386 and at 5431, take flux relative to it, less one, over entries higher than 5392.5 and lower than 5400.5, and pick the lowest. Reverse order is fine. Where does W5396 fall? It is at 5397 angstrom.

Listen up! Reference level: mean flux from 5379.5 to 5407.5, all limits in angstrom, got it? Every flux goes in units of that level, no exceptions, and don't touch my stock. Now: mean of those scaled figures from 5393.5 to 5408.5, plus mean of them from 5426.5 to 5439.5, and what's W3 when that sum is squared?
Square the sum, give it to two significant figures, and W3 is 4.7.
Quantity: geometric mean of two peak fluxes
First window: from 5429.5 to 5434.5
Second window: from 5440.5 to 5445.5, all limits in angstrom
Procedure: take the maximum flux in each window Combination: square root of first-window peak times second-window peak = 2.14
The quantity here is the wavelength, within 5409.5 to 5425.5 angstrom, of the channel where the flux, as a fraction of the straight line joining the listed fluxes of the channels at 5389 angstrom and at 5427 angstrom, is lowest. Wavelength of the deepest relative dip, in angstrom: 5421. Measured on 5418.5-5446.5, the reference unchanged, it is 5445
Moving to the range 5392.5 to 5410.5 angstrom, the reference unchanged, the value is 5397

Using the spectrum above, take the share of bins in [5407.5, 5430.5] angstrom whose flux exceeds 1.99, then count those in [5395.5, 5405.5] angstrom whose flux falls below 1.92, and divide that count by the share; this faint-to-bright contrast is 23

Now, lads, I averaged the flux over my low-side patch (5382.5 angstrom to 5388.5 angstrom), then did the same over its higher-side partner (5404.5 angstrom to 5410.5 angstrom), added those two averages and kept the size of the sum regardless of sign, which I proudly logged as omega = 3.62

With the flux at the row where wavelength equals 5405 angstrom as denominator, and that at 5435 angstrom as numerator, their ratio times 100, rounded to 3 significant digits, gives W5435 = 124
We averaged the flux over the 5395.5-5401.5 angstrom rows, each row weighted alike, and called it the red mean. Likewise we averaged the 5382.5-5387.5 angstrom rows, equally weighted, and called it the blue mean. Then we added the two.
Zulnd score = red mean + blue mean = 3.5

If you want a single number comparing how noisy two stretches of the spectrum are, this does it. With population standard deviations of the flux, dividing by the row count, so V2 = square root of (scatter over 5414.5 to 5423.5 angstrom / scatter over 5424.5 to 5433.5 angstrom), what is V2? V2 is 1.3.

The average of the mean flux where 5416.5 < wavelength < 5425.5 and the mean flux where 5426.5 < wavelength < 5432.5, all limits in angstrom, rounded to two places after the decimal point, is 2.02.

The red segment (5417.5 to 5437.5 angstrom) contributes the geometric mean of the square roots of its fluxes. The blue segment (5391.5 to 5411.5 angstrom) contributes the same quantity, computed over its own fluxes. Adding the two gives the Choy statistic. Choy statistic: 2.78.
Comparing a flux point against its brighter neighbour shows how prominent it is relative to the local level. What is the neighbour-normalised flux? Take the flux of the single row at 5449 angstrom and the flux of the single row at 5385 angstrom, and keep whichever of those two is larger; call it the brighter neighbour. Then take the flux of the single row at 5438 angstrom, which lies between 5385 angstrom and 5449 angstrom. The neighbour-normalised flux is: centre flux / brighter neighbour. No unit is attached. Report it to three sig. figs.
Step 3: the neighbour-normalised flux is 1.11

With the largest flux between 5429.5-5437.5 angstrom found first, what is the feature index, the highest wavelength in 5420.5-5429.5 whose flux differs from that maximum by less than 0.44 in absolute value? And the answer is 5429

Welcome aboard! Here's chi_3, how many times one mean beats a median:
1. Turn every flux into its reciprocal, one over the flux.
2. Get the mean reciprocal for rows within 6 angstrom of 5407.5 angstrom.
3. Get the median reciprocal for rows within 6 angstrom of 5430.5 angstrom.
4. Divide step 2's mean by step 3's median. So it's 1.19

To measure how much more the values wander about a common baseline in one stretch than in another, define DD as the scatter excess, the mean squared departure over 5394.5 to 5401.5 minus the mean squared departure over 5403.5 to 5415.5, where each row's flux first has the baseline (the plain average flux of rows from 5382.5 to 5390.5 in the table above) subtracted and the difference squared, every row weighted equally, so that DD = -0.01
